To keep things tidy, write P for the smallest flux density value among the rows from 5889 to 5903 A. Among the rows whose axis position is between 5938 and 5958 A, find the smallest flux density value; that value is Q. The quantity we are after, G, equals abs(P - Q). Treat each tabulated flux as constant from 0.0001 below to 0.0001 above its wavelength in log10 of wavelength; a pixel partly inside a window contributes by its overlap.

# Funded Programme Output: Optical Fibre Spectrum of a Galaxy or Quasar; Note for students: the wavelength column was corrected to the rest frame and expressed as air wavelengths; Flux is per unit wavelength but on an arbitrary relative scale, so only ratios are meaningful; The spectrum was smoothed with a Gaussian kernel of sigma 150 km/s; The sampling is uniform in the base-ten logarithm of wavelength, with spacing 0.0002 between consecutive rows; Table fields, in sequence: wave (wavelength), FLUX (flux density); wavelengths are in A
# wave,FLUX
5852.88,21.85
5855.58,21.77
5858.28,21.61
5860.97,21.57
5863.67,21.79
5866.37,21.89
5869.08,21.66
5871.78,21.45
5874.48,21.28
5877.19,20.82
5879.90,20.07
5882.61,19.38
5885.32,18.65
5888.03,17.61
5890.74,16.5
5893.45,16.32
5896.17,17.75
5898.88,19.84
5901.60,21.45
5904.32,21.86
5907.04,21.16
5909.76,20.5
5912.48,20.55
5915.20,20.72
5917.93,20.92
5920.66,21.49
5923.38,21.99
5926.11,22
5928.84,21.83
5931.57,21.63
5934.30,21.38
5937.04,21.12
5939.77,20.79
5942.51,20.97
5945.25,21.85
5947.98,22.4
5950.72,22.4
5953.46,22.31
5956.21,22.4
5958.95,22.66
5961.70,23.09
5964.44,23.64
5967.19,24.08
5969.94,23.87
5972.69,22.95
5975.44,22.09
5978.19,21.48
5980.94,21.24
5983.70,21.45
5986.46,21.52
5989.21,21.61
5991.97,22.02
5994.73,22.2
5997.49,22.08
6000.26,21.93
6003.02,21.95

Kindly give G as 4.5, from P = 16.32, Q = 20.79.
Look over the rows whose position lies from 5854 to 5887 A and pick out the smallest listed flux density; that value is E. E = 18.65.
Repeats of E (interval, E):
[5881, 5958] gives 16.32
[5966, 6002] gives 21.24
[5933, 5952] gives 20.79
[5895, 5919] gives 17.75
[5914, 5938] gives 20.72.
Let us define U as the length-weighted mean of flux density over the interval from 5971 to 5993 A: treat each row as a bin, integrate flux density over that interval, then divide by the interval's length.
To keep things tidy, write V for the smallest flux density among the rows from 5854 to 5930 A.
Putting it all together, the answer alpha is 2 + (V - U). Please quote -4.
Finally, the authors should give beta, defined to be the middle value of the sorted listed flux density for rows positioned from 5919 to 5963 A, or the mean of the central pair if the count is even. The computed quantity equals 21.9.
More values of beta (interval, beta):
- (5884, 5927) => 20.6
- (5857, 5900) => 20.4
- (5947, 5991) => 22.4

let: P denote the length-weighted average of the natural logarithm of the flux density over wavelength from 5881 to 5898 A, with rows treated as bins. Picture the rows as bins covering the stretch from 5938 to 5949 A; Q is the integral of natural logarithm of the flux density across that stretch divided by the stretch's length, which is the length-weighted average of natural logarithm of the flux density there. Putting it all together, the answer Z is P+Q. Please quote 5.95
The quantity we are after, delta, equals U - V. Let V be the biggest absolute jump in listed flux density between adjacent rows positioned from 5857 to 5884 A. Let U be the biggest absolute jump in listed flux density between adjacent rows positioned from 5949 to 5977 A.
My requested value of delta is 0.17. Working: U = 0.9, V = 0.750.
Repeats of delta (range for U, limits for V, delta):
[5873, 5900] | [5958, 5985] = 1.17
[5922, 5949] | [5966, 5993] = -0.04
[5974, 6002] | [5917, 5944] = 0.04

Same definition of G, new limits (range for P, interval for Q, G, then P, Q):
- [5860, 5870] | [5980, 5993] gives 0.3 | 21.57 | 21.24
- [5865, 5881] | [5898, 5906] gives 0.2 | 20.07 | 19.84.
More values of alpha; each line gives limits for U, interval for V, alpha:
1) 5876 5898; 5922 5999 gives 4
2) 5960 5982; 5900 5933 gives 0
